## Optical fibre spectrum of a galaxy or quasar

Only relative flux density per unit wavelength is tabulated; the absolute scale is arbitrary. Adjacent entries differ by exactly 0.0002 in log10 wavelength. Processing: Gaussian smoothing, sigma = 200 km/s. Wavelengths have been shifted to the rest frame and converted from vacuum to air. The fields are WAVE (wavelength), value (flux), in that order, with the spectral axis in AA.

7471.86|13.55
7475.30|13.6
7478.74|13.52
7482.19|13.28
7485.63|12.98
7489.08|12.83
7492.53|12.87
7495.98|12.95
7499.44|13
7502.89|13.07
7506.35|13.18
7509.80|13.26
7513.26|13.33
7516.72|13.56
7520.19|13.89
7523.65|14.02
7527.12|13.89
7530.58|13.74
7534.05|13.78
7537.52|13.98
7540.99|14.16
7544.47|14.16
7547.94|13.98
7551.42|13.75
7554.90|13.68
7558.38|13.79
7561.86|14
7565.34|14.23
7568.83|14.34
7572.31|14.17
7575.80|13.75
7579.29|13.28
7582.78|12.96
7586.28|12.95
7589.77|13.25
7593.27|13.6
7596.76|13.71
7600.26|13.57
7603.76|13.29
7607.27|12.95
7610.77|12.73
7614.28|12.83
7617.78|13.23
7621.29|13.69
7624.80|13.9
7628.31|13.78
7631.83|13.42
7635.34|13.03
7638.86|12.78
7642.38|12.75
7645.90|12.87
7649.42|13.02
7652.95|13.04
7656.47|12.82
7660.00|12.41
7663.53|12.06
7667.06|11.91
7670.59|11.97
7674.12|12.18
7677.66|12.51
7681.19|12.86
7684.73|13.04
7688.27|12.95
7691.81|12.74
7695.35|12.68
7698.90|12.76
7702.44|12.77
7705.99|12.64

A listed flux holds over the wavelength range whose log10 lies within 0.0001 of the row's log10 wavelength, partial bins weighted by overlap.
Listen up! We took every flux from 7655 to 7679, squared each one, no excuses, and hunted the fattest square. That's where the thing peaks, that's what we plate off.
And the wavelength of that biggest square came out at 7656.47 AA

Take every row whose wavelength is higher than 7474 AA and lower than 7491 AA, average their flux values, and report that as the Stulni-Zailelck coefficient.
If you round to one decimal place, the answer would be 13.2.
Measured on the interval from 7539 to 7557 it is 13.9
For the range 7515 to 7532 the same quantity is 13.8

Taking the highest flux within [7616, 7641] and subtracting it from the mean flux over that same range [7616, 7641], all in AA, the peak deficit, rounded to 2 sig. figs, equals -0.50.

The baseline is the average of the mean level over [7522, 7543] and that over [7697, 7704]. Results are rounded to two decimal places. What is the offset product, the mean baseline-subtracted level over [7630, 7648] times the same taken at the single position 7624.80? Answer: -0.21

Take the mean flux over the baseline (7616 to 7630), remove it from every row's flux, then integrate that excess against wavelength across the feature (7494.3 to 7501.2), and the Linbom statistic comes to -4.7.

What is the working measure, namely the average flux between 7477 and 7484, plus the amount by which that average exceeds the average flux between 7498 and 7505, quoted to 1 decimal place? 13.8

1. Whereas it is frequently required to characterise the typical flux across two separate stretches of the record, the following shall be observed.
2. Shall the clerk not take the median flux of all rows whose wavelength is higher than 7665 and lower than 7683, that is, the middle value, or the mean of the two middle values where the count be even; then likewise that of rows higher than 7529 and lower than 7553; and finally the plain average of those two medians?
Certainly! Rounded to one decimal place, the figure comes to 13.1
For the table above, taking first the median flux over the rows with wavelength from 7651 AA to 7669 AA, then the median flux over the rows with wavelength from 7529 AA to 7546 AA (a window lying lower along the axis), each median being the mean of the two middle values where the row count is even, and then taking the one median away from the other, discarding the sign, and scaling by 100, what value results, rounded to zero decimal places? 157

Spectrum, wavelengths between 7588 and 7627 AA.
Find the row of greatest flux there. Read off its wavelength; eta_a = 7624.80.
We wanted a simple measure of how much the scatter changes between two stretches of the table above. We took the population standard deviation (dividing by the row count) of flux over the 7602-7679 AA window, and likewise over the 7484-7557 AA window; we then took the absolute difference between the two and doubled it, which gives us 0.20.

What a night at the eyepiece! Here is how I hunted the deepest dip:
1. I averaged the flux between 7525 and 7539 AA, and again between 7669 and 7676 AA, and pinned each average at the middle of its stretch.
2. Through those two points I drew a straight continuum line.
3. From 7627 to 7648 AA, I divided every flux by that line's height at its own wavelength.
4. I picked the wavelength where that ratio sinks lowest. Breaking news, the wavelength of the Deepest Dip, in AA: 7638.86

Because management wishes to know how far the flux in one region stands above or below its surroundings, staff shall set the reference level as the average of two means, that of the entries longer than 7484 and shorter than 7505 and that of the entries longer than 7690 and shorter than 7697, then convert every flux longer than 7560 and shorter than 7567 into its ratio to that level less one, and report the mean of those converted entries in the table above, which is 0.10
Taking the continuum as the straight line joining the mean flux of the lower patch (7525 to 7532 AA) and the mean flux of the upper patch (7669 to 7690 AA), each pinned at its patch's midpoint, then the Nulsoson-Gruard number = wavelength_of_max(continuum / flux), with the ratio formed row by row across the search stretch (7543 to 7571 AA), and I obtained 7554.90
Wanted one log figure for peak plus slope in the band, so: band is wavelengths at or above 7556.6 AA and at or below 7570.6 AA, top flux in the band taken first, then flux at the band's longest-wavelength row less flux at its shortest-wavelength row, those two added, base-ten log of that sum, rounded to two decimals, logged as 1.17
